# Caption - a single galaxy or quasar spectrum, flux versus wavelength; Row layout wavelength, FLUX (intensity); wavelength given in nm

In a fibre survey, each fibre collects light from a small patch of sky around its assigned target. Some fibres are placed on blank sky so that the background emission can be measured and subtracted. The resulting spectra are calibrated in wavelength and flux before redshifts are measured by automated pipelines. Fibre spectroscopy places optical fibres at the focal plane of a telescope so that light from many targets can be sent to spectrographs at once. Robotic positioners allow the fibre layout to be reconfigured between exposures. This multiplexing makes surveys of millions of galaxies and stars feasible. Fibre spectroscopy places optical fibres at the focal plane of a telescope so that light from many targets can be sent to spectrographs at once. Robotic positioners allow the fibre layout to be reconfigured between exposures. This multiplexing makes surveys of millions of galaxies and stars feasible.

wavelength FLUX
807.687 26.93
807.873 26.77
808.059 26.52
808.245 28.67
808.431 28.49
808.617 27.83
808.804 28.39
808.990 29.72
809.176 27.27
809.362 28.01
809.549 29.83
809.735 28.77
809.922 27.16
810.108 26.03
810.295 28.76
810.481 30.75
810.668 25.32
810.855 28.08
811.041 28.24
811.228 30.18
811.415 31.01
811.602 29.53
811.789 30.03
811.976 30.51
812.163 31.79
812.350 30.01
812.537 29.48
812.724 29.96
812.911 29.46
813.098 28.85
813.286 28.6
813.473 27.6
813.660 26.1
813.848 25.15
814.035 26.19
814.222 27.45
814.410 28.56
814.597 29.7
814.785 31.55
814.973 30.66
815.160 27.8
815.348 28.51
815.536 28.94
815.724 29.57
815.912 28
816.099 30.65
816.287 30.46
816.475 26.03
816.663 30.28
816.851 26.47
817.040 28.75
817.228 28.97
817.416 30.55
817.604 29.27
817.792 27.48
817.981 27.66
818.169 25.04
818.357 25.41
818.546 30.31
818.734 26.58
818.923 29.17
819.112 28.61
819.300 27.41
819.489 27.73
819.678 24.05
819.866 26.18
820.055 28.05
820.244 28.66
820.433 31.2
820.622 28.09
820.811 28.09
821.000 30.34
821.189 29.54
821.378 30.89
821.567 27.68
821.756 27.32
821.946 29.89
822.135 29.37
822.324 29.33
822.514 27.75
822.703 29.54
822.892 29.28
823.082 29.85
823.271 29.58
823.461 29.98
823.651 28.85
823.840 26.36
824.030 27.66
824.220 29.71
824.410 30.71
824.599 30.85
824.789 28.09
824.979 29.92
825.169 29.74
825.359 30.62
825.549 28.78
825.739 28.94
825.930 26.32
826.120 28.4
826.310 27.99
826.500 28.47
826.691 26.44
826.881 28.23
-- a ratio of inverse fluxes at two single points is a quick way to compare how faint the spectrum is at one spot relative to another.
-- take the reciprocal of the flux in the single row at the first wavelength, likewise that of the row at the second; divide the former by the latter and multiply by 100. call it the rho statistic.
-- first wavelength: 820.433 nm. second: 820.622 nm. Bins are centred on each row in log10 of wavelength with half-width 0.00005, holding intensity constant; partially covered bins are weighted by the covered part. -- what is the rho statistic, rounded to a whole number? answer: 90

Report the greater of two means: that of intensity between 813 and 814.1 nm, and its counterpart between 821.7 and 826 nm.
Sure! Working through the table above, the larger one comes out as 29.1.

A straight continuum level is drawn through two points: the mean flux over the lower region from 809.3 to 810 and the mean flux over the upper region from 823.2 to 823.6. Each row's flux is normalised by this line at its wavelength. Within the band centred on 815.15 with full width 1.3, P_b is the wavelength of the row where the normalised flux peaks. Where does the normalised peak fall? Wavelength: 814.785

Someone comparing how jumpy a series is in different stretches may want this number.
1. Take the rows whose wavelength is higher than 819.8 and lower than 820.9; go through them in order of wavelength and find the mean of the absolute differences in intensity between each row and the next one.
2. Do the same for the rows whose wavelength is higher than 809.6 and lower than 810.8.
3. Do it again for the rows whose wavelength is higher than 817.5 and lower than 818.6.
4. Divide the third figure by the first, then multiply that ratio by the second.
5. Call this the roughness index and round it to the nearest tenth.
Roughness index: 3.1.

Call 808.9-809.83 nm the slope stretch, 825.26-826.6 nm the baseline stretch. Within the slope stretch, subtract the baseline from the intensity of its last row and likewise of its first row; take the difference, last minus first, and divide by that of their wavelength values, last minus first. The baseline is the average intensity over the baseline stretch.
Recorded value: -1.3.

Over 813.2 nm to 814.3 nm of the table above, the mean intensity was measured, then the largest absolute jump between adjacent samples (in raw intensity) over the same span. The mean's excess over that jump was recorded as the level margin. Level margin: 25.3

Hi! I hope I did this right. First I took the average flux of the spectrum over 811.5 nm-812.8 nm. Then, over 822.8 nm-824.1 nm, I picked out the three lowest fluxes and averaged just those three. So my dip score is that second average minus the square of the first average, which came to -884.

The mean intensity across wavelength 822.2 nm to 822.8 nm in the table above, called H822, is 28.9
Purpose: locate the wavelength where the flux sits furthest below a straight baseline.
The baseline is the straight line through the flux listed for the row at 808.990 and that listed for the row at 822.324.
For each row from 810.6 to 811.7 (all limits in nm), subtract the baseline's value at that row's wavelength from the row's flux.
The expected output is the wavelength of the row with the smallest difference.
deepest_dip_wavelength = 810.668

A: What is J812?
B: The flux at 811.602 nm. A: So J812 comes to 29.53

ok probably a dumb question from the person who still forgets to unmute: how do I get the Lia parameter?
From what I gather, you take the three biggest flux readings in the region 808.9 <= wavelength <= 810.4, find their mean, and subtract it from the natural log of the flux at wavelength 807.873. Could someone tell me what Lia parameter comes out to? -26.2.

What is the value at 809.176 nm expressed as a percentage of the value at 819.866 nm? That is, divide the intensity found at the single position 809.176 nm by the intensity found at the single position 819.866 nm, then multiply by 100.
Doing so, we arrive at 104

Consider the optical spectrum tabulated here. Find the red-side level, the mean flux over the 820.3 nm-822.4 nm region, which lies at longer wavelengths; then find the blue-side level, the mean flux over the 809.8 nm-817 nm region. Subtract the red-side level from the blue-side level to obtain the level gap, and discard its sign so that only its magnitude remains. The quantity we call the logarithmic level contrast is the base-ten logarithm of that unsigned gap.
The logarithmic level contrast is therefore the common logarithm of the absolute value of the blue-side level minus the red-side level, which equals -0.3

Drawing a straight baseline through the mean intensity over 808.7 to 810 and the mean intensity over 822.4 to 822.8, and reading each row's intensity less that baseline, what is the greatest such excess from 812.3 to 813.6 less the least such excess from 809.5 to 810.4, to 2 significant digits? 3.9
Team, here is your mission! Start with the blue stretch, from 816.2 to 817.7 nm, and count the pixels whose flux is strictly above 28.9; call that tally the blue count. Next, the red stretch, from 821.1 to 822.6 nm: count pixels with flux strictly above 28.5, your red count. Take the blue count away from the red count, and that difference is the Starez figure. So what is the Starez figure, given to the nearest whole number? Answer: 0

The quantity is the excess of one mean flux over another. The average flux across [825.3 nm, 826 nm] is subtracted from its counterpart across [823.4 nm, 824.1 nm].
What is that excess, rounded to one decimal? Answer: -0.5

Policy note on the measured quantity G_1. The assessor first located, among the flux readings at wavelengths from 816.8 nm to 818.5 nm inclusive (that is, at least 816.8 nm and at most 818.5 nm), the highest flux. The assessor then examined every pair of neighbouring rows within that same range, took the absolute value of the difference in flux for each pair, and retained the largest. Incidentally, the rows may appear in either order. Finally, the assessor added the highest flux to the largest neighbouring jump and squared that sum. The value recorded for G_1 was 1100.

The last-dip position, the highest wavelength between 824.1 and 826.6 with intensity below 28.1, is 826.310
